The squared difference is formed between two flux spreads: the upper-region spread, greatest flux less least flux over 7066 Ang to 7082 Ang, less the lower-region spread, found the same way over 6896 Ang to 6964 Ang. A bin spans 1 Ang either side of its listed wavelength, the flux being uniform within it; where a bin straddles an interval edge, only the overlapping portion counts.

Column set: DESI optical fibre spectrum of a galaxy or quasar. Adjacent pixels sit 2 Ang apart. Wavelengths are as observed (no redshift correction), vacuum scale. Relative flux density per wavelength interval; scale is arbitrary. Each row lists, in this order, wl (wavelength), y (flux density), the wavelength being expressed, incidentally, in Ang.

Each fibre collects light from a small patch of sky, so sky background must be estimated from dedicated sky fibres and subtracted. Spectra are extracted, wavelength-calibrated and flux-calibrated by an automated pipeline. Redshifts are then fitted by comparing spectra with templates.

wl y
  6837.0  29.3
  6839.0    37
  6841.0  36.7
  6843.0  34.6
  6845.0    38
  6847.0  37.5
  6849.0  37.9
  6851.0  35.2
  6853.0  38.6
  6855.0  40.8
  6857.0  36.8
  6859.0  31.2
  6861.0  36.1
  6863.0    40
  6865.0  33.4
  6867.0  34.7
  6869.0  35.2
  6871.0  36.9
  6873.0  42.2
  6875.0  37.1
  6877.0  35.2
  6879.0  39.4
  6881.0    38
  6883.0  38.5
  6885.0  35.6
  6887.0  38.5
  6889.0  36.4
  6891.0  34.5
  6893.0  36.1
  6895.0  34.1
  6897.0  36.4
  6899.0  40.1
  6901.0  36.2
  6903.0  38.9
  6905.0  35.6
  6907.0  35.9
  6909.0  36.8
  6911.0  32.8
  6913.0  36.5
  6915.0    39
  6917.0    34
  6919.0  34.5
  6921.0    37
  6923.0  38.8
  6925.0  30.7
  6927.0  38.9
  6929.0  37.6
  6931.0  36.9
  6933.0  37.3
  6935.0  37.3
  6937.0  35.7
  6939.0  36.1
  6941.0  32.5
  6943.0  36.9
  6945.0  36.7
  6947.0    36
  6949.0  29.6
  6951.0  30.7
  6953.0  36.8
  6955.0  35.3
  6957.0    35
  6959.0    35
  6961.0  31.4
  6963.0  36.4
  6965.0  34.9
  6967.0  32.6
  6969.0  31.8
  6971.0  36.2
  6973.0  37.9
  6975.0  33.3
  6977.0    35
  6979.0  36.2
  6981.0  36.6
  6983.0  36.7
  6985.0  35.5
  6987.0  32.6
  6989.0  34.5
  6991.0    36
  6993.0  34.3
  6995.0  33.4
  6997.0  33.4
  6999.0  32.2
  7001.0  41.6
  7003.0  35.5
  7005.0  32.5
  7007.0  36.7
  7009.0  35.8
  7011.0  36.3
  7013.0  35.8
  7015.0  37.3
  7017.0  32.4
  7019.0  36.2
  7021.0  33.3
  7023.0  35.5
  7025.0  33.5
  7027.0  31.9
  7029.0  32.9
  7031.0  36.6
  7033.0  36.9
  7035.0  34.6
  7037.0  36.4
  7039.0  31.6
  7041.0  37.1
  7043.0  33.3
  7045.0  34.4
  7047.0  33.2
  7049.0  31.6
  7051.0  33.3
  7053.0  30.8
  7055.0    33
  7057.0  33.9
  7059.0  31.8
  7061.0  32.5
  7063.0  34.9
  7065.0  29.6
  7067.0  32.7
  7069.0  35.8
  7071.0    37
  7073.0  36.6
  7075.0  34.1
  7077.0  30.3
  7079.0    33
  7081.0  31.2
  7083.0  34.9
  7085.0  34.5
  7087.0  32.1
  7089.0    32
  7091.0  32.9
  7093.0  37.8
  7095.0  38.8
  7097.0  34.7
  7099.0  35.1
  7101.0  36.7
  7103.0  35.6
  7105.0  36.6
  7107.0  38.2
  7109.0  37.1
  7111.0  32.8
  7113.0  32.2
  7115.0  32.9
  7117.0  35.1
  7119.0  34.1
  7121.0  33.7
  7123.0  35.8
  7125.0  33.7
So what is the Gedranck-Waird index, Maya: 14.4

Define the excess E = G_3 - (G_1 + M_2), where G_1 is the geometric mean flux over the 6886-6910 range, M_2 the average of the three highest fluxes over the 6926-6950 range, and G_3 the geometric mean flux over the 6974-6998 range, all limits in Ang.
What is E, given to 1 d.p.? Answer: -39.8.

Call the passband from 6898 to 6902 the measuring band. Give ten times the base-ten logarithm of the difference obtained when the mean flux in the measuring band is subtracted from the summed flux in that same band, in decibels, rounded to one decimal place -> 15.8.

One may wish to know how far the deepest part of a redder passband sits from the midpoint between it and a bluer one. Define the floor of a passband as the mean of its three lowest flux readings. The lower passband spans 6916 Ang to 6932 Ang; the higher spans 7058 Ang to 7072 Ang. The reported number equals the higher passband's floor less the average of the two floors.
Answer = -0.9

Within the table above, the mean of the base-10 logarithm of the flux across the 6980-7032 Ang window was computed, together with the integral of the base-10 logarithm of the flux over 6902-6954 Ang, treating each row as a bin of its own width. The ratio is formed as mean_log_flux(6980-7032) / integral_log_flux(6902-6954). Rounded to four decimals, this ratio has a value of 0.0191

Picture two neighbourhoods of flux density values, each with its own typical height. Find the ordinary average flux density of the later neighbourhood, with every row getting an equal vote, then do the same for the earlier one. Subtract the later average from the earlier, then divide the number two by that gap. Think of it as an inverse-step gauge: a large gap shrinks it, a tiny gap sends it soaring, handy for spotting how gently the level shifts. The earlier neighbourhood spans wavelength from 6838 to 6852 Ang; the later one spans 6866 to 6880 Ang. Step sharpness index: -3.7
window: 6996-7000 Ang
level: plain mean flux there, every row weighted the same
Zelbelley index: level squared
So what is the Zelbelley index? 1076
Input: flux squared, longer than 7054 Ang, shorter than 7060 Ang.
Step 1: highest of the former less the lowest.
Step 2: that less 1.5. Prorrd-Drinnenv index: 136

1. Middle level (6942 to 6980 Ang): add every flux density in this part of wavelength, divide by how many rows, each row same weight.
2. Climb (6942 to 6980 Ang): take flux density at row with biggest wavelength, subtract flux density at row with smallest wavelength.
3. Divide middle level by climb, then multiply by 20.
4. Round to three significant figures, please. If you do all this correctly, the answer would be -989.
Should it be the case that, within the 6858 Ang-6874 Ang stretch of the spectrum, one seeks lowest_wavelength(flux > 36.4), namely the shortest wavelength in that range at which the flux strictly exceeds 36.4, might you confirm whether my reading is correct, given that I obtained 6863.0 Ang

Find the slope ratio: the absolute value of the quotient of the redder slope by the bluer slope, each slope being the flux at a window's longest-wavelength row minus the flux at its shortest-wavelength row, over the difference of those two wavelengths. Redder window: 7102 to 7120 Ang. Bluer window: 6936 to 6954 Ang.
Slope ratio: 1.4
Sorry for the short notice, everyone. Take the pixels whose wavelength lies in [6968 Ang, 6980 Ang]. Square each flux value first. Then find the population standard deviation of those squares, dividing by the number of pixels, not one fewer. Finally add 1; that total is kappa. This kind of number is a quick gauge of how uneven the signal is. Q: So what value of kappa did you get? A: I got 141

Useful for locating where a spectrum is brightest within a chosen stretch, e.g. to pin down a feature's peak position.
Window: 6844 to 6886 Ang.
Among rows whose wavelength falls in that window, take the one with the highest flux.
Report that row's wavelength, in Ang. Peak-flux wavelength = 6873.0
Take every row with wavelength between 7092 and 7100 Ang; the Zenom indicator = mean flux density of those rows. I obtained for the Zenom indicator 36.6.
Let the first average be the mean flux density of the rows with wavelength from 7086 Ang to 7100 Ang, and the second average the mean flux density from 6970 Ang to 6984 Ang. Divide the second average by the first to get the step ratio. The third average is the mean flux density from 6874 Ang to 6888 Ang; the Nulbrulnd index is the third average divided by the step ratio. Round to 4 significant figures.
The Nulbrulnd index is 36.21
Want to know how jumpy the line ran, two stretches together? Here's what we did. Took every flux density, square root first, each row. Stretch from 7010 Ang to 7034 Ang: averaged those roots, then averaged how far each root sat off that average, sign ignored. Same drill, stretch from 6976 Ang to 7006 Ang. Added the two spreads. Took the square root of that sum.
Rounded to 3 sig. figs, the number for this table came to 0.538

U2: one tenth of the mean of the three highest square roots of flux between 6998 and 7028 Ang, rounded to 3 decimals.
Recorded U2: 0.621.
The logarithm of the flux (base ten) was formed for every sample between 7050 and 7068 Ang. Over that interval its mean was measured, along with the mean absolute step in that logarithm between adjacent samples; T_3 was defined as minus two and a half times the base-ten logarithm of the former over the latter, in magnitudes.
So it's -4.18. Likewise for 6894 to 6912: -4.25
